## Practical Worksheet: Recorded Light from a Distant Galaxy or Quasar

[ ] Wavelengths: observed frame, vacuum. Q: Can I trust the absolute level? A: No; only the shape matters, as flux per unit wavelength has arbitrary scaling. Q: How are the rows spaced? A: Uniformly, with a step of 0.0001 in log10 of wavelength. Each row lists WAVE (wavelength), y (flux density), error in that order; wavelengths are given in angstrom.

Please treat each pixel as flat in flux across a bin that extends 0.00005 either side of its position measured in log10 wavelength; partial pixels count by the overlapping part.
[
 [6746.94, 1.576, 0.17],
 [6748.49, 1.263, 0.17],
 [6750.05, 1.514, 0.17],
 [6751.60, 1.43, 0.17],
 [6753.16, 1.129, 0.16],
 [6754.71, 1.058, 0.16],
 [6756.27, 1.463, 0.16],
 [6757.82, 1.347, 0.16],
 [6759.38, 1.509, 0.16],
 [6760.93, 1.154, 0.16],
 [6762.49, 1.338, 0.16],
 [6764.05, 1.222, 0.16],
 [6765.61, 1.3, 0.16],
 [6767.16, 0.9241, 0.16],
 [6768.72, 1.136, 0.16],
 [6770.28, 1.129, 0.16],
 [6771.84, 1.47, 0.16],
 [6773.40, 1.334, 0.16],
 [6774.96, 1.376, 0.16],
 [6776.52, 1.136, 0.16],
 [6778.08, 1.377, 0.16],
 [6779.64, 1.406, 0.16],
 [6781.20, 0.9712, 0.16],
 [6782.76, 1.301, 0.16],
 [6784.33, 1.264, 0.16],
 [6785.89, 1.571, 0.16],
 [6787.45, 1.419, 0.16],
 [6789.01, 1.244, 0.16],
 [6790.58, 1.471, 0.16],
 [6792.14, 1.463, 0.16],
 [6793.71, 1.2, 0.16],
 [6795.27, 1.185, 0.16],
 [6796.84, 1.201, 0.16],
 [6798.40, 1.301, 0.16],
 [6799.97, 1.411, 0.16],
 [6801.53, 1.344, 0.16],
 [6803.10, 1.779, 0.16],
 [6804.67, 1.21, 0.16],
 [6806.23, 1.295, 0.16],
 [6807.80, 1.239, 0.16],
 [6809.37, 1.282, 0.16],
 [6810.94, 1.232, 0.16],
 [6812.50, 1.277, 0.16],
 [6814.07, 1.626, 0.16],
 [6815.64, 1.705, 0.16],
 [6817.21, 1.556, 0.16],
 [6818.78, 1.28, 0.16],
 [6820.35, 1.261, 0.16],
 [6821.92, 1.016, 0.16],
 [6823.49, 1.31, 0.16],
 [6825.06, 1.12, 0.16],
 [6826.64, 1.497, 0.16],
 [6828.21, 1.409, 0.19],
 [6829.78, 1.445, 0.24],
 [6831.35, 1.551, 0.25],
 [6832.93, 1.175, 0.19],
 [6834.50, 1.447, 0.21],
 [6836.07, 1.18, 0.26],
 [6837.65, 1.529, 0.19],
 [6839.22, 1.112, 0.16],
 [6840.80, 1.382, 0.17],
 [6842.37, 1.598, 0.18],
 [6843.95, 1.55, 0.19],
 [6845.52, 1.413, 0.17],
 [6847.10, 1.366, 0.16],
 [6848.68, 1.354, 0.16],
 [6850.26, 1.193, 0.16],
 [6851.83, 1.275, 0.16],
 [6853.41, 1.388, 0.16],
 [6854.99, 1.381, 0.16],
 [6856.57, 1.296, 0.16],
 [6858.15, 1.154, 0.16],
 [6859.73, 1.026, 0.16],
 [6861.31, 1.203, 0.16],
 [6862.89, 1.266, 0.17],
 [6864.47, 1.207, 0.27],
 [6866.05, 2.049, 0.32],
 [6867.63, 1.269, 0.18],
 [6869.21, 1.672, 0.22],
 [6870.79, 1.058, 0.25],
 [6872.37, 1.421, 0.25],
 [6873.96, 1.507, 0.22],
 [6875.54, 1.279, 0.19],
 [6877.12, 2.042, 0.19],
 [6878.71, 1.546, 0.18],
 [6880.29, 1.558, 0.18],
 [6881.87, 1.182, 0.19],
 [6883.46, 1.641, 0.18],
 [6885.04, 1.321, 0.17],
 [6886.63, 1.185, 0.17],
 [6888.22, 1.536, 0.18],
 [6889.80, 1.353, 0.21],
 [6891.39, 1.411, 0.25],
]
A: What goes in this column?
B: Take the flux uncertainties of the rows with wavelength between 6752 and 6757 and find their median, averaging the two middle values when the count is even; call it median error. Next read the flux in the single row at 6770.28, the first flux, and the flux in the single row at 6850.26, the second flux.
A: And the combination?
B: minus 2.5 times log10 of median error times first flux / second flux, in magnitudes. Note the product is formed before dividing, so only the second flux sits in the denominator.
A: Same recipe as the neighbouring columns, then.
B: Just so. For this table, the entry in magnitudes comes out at 2.0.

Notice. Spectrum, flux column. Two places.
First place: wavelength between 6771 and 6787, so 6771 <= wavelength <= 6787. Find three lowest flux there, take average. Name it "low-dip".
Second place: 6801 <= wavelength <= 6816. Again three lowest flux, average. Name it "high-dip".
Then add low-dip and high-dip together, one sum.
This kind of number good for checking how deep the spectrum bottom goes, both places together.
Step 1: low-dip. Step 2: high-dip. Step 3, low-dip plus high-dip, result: 2.35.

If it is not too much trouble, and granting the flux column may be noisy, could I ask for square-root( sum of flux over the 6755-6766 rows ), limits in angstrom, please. 3.1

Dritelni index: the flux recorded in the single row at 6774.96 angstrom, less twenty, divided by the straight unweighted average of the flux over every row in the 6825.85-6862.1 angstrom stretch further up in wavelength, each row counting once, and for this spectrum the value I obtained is -13.9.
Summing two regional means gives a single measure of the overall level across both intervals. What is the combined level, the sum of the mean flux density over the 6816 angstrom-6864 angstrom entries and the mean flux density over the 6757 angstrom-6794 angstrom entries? 2.62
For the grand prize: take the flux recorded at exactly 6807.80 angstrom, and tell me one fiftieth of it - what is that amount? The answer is 0.025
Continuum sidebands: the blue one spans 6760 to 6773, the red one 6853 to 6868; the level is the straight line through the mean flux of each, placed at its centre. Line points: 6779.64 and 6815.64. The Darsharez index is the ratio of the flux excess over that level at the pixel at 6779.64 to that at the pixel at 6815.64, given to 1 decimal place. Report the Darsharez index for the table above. 0.4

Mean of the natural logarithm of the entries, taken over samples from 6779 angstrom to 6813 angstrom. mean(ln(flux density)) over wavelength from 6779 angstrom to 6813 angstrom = 0.272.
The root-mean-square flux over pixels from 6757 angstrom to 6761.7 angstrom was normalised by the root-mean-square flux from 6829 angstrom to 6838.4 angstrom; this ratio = 0.96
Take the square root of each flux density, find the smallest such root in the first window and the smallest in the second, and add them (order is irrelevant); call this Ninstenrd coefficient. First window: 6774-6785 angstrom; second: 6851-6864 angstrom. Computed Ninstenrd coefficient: 2.00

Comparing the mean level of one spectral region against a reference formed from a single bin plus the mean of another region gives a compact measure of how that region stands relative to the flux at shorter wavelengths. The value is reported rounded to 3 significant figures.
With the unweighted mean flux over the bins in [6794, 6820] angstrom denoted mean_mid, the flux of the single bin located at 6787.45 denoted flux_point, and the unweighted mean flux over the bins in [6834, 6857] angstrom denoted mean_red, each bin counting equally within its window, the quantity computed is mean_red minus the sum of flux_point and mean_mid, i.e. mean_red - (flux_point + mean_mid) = -1.42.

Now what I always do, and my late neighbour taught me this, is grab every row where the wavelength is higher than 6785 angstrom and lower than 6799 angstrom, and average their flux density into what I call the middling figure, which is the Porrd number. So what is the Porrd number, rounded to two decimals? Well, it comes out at 1.34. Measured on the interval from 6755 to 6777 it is 1.27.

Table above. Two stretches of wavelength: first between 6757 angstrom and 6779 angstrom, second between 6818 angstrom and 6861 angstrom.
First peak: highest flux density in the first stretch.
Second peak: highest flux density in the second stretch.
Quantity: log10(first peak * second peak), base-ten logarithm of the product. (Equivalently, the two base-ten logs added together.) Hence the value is 0.382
